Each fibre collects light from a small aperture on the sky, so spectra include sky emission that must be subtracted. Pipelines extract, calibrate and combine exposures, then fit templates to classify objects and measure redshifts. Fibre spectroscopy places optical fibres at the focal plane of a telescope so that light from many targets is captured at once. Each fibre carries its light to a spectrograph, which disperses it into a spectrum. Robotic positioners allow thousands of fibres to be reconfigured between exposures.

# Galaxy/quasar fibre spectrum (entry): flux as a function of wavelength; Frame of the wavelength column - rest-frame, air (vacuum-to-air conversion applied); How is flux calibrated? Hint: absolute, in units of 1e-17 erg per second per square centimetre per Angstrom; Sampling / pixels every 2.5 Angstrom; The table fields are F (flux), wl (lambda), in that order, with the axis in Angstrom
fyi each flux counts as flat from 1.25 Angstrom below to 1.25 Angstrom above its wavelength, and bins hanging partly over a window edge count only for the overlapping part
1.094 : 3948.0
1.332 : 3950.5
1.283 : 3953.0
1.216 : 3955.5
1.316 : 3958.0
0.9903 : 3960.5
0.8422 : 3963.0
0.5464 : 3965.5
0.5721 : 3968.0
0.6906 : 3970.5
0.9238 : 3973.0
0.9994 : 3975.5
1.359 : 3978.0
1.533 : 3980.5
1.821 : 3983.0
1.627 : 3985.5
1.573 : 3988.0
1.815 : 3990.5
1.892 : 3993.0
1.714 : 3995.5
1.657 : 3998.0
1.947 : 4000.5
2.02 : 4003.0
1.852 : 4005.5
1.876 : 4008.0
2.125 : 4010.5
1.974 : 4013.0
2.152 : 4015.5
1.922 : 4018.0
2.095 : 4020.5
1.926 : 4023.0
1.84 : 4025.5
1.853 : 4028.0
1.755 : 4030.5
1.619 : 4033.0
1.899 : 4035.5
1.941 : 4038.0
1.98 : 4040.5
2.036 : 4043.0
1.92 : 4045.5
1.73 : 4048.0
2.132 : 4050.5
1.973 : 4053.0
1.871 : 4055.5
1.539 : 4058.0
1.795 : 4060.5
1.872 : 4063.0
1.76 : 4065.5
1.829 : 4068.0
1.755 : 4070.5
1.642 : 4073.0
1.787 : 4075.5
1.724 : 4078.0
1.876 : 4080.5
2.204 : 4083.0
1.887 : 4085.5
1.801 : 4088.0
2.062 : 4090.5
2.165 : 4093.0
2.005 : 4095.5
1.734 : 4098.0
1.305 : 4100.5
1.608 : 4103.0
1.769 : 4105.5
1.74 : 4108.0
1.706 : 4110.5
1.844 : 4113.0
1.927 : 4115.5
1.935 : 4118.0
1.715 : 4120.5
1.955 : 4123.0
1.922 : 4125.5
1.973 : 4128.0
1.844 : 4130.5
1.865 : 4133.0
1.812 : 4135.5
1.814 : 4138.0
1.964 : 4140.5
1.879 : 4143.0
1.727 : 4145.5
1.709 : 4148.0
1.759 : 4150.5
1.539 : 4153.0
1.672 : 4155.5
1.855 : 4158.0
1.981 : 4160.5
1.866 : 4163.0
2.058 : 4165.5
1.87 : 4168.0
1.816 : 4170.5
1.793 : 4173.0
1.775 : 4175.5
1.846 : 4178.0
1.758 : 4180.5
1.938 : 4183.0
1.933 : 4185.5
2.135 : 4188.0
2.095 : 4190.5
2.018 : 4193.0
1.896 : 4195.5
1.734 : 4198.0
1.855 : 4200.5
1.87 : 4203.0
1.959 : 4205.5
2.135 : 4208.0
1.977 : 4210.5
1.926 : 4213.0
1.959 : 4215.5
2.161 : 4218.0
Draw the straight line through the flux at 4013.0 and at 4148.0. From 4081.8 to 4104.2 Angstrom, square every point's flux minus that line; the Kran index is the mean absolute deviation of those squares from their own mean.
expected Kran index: 0.064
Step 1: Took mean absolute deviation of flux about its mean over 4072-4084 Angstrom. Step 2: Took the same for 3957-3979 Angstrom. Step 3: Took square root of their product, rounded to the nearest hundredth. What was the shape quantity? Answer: 0.19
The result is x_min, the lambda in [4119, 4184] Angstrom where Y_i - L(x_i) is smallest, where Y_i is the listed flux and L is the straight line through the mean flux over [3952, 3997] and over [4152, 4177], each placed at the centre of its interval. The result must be 4153.0 Angstrom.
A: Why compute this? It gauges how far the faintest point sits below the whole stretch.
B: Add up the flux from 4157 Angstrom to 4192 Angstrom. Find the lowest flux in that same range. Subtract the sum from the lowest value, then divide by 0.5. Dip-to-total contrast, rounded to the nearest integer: -50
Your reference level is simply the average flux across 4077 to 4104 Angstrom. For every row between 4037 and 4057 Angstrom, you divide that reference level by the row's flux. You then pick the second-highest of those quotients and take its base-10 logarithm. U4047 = -0.004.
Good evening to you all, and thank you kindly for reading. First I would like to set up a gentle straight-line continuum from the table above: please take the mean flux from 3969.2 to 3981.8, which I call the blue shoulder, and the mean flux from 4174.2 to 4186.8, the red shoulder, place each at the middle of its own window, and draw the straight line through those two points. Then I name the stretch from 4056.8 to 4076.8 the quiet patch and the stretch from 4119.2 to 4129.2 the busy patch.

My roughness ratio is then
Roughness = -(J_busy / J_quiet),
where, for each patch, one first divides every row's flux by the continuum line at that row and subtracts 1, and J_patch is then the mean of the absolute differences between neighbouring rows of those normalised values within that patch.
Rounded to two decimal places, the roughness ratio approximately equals -0.77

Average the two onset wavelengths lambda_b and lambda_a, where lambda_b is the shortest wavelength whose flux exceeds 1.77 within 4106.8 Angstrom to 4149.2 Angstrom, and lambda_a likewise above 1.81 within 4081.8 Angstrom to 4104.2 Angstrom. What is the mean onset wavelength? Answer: 4098.0 Angstrom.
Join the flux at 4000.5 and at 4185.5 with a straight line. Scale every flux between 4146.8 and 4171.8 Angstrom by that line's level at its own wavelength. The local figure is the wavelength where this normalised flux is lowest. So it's 4153.0 Angstrom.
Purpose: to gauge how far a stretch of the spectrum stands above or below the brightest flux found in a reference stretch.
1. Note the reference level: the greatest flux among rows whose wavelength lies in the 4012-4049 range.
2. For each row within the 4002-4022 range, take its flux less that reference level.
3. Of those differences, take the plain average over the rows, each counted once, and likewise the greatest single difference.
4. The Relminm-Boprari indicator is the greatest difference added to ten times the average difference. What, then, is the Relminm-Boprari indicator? -1.5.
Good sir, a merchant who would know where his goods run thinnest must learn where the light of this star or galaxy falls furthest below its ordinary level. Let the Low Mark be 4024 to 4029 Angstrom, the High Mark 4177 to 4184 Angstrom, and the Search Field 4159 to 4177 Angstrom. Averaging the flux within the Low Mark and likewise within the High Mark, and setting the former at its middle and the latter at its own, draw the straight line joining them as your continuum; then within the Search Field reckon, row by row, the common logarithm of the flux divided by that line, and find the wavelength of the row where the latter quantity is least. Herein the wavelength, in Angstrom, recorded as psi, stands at 4175.5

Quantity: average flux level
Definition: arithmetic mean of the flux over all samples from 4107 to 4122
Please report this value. 1.81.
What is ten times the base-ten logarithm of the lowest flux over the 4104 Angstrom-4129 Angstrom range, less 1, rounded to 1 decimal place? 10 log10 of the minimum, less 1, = 1.3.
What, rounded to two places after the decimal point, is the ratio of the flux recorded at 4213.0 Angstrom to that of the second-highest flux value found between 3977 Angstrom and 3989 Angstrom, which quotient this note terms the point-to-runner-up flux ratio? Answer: 1.18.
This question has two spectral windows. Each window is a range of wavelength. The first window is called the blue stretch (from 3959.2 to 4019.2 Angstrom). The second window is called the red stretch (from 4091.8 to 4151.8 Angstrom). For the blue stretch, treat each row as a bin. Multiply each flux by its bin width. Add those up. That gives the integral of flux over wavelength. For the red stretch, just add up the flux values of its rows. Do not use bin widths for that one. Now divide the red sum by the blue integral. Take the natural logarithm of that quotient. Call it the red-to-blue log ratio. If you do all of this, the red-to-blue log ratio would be -0.73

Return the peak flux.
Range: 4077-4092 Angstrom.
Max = 2.204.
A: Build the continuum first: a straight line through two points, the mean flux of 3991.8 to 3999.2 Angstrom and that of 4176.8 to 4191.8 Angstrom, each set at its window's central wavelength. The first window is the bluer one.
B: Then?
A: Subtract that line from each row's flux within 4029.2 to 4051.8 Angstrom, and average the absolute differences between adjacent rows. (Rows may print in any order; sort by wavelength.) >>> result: 0.157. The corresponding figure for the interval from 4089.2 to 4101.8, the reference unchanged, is 0.242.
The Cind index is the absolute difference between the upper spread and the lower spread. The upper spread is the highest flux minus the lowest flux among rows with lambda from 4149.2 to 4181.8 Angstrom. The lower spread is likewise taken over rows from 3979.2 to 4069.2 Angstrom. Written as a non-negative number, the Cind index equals 0.10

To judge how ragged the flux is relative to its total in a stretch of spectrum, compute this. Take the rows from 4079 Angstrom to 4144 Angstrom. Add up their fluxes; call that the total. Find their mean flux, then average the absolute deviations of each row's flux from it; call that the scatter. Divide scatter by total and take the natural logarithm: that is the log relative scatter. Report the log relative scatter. -5.97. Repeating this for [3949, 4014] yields -4.53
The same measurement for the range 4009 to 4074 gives -5.98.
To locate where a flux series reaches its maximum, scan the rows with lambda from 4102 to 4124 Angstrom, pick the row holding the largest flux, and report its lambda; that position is 4123.0 Angstrom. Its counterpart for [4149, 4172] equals 4165.5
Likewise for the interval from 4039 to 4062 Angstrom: 4050.5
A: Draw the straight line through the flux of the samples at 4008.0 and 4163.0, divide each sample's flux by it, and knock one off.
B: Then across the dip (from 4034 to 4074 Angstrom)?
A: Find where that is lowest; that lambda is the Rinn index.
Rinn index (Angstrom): 4058.0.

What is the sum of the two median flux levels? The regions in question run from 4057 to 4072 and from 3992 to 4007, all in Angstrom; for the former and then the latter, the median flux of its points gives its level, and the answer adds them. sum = 3.65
